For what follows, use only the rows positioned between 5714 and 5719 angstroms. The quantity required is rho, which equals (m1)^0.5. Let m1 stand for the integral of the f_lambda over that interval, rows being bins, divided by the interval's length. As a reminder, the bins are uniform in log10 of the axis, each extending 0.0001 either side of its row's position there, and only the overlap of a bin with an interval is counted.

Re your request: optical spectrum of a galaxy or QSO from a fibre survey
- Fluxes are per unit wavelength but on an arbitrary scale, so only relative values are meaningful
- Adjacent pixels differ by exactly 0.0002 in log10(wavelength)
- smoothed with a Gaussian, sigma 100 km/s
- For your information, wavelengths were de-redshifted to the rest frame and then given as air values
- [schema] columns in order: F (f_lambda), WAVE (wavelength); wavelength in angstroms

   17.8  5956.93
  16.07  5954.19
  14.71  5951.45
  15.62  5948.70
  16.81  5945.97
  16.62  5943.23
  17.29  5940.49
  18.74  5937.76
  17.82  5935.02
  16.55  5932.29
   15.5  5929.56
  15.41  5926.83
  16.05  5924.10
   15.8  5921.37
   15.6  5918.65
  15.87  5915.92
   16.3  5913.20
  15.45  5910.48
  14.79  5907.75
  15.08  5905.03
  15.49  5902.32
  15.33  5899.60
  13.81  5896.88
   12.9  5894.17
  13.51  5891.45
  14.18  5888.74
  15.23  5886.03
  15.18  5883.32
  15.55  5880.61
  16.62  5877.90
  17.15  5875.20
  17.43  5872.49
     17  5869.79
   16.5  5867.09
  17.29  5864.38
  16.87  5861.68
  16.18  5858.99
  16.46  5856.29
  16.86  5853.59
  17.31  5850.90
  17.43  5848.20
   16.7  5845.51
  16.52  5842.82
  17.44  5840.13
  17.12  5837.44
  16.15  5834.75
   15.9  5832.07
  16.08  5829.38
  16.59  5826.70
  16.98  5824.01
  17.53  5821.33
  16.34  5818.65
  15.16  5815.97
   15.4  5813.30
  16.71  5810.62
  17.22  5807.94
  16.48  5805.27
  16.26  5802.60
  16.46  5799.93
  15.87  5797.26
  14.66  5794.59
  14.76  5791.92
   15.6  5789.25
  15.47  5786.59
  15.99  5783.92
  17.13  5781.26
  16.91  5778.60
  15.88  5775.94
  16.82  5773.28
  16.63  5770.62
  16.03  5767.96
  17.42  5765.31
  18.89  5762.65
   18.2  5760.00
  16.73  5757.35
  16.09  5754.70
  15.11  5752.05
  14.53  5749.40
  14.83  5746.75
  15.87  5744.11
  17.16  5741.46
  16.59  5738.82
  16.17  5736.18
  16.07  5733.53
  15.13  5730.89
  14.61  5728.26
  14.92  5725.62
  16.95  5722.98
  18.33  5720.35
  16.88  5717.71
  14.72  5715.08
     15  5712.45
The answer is 3.98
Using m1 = 15.9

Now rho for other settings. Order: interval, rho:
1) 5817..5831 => 4.08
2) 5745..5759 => 3.94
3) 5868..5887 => 4.04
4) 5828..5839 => 4.04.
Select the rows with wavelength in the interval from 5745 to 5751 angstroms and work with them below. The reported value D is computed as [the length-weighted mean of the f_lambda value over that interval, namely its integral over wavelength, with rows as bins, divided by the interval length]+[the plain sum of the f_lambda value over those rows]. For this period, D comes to 44.1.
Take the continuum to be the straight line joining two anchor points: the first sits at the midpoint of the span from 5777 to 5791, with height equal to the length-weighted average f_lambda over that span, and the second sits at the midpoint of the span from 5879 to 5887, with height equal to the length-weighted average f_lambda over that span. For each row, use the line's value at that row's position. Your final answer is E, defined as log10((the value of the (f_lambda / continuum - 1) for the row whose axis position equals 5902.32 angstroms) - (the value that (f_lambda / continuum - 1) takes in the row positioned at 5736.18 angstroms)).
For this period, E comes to -1.4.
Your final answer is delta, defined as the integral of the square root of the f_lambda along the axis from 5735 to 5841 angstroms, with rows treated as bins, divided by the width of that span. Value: 4.04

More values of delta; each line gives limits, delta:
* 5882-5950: 3.95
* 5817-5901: 4.02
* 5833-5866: 4.10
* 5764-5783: 4.08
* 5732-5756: 3.97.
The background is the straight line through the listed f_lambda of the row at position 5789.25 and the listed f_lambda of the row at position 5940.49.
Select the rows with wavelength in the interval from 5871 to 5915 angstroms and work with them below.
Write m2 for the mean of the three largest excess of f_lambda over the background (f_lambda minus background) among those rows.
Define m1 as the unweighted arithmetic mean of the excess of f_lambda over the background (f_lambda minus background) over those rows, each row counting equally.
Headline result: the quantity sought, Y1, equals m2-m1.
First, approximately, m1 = -1.5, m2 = 0.5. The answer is 2.0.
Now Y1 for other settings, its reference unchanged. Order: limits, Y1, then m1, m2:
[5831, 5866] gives 0.6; 0.5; 1.2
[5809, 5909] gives 1.6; -0.3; 1.3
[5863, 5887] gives 0.9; -0.1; 0.8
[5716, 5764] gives 2.1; 1.2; 3.3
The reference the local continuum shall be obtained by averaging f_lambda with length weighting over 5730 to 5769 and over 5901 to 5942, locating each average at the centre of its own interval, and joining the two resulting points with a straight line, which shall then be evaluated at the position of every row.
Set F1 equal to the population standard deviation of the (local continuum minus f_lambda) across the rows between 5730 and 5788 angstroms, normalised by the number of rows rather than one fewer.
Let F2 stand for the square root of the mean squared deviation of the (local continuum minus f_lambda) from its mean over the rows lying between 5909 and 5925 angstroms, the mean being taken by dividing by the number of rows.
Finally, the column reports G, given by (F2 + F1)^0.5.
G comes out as 1.1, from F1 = 1.04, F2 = 0.28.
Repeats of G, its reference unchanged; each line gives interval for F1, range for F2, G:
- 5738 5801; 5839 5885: 1.3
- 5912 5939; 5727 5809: 1.4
